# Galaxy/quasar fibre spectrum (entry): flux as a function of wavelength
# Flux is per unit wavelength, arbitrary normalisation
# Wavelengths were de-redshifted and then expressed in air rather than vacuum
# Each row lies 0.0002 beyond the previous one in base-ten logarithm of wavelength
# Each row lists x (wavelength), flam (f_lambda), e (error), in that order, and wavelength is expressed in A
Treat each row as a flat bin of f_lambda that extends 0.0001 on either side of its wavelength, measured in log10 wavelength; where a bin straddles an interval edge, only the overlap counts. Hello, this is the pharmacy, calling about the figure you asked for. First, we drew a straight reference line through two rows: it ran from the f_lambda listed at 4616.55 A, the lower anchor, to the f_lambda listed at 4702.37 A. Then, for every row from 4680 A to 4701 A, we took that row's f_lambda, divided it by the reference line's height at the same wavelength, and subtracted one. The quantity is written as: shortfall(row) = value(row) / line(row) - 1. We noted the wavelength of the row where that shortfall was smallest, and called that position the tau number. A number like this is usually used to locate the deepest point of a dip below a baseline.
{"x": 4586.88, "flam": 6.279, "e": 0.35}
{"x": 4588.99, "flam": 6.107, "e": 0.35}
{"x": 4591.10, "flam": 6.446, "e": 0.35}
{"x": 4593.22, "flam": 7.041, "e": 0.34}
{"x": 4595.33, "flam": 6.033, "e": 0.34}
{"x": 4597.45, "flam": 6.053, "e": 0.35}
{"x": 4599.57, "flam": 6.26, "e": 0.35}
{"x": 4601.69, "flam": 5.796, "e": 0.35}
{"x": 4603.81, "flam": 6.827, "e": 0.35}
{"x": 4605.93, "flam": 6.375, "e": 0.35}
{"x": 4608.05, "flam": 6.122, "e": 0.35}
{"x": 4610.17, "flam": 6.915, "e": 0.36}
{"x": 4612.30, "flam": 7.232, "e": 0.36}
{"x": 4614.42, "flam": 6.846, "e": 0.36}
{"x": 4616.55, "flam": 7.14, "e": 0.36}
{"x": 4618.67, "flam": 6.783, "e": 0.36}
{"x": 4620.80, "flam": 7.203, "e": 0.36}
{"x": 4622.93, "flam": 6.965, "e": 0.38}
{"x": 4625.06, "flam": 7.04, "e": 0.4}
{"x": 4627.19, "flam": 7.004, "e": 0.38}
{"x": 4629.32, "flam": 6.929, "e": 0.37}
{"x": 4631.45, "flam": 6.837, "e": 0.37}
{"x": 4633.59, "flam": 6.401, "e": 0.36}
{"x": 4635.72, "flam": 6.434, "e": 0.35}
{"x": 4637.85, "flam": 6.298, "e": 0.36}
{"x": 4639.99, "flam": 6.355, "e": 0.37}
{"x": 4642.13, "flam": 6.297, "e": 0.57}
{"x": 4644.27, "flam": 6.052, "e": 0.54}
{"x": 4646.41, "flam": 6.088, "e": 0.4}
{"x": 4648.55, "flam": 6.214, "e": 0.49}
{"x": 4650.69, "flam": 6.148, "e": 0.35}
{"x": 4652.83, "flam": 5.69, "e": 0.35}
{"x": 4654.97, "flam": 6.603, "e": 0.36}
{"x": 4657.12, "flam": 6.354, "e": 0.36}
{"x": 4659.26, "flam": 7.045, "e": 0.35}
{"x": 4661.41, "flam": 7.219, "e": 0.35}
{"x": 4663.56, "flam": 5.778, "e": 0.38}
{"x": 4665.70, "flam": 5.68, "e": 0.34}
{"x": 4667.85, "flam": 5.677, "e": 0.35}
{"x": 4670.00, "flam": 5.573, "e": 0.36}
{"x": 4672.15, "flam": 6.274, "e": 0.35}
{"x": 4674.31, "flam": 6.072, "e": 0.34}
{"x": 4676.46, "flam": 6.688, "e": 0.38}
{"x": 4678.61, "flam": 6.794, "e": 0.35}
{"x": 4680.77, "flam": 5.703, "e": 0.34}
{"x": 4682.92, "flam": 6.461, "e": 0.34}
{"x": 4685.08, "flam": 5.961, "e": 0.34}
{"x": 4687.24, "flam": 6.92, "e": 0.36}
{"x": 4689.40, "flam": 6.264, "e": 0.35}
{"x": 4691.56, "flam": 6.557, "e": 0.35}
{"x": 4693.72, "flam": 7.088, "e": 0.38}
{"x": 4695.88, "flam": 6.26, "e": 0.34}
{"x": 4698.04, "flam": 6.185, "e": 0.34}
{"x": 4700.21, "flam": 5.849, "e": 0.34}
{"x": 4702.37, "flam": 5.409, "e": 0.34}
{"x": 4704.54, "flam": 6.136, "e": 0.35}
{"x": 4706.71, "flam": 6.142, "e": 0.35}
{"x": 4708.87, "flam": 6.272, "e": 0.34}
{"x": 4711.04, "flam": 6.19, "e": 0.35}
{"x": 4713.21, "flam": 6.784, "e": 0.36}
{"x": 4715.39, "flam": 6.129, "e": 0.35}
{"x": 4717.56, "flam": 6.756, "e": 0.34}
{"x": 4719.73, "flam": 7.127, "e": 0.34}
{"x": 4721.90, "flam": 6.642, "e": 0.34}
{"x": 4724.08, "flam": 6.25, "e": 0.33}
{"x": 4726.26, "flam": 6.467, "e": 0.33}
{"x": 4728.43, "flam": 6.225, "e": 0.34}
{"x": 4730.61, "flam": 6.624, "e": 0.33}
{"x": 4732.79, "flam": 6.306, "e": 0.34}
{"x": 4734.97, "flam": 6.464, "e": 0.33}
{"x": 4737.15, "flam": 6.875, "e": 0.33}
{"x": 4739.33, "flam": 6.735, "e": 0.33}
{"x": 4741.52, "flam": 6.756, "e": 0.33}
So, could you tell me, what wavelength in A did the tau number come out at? 4680.77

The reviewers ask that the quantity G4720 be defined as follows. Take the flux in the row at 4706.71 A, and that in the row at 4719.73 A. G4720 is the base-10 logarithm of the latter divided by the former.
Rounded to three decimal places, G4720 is 0.065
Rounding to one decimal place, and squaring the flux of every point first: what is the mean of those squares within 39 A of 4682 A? 39.7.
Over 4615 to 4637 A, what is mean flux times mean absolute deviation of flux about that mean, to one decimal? 1.4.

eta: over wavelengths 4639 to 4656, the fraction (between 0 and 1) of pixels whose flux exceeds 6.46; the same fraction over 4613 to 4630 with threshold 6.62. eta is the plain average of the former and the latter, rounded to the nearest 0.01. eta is 0.56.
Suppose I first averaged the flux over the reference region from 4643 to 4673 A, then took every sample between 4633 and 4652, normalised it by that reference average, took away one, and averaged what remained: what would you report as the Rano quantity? 0.01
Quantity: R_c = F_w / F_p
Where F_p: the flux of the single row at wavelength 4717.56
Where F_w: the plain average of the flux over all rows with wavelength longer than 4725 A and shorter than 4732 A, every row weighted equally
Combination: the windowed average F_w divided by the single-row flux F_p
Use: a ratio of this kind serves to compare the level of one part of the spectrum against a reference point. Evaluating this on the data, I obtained 0.95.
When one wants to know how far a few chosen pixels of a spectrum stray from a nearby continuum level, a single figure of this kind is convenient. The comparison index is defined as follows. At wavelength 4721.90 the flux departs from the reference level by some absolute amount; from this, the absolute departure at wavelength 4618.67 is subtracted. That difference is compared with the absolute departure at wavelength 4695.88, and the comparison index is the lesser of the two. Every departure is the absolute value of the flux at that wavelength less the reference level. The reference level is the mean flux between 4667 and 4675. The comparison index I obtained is -0.14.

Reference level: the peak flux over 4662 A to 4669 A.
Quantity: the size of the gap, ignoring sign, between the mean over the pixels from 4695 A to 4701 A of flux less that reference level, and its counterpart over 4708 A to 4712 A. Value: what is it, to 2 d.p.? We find 0.13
